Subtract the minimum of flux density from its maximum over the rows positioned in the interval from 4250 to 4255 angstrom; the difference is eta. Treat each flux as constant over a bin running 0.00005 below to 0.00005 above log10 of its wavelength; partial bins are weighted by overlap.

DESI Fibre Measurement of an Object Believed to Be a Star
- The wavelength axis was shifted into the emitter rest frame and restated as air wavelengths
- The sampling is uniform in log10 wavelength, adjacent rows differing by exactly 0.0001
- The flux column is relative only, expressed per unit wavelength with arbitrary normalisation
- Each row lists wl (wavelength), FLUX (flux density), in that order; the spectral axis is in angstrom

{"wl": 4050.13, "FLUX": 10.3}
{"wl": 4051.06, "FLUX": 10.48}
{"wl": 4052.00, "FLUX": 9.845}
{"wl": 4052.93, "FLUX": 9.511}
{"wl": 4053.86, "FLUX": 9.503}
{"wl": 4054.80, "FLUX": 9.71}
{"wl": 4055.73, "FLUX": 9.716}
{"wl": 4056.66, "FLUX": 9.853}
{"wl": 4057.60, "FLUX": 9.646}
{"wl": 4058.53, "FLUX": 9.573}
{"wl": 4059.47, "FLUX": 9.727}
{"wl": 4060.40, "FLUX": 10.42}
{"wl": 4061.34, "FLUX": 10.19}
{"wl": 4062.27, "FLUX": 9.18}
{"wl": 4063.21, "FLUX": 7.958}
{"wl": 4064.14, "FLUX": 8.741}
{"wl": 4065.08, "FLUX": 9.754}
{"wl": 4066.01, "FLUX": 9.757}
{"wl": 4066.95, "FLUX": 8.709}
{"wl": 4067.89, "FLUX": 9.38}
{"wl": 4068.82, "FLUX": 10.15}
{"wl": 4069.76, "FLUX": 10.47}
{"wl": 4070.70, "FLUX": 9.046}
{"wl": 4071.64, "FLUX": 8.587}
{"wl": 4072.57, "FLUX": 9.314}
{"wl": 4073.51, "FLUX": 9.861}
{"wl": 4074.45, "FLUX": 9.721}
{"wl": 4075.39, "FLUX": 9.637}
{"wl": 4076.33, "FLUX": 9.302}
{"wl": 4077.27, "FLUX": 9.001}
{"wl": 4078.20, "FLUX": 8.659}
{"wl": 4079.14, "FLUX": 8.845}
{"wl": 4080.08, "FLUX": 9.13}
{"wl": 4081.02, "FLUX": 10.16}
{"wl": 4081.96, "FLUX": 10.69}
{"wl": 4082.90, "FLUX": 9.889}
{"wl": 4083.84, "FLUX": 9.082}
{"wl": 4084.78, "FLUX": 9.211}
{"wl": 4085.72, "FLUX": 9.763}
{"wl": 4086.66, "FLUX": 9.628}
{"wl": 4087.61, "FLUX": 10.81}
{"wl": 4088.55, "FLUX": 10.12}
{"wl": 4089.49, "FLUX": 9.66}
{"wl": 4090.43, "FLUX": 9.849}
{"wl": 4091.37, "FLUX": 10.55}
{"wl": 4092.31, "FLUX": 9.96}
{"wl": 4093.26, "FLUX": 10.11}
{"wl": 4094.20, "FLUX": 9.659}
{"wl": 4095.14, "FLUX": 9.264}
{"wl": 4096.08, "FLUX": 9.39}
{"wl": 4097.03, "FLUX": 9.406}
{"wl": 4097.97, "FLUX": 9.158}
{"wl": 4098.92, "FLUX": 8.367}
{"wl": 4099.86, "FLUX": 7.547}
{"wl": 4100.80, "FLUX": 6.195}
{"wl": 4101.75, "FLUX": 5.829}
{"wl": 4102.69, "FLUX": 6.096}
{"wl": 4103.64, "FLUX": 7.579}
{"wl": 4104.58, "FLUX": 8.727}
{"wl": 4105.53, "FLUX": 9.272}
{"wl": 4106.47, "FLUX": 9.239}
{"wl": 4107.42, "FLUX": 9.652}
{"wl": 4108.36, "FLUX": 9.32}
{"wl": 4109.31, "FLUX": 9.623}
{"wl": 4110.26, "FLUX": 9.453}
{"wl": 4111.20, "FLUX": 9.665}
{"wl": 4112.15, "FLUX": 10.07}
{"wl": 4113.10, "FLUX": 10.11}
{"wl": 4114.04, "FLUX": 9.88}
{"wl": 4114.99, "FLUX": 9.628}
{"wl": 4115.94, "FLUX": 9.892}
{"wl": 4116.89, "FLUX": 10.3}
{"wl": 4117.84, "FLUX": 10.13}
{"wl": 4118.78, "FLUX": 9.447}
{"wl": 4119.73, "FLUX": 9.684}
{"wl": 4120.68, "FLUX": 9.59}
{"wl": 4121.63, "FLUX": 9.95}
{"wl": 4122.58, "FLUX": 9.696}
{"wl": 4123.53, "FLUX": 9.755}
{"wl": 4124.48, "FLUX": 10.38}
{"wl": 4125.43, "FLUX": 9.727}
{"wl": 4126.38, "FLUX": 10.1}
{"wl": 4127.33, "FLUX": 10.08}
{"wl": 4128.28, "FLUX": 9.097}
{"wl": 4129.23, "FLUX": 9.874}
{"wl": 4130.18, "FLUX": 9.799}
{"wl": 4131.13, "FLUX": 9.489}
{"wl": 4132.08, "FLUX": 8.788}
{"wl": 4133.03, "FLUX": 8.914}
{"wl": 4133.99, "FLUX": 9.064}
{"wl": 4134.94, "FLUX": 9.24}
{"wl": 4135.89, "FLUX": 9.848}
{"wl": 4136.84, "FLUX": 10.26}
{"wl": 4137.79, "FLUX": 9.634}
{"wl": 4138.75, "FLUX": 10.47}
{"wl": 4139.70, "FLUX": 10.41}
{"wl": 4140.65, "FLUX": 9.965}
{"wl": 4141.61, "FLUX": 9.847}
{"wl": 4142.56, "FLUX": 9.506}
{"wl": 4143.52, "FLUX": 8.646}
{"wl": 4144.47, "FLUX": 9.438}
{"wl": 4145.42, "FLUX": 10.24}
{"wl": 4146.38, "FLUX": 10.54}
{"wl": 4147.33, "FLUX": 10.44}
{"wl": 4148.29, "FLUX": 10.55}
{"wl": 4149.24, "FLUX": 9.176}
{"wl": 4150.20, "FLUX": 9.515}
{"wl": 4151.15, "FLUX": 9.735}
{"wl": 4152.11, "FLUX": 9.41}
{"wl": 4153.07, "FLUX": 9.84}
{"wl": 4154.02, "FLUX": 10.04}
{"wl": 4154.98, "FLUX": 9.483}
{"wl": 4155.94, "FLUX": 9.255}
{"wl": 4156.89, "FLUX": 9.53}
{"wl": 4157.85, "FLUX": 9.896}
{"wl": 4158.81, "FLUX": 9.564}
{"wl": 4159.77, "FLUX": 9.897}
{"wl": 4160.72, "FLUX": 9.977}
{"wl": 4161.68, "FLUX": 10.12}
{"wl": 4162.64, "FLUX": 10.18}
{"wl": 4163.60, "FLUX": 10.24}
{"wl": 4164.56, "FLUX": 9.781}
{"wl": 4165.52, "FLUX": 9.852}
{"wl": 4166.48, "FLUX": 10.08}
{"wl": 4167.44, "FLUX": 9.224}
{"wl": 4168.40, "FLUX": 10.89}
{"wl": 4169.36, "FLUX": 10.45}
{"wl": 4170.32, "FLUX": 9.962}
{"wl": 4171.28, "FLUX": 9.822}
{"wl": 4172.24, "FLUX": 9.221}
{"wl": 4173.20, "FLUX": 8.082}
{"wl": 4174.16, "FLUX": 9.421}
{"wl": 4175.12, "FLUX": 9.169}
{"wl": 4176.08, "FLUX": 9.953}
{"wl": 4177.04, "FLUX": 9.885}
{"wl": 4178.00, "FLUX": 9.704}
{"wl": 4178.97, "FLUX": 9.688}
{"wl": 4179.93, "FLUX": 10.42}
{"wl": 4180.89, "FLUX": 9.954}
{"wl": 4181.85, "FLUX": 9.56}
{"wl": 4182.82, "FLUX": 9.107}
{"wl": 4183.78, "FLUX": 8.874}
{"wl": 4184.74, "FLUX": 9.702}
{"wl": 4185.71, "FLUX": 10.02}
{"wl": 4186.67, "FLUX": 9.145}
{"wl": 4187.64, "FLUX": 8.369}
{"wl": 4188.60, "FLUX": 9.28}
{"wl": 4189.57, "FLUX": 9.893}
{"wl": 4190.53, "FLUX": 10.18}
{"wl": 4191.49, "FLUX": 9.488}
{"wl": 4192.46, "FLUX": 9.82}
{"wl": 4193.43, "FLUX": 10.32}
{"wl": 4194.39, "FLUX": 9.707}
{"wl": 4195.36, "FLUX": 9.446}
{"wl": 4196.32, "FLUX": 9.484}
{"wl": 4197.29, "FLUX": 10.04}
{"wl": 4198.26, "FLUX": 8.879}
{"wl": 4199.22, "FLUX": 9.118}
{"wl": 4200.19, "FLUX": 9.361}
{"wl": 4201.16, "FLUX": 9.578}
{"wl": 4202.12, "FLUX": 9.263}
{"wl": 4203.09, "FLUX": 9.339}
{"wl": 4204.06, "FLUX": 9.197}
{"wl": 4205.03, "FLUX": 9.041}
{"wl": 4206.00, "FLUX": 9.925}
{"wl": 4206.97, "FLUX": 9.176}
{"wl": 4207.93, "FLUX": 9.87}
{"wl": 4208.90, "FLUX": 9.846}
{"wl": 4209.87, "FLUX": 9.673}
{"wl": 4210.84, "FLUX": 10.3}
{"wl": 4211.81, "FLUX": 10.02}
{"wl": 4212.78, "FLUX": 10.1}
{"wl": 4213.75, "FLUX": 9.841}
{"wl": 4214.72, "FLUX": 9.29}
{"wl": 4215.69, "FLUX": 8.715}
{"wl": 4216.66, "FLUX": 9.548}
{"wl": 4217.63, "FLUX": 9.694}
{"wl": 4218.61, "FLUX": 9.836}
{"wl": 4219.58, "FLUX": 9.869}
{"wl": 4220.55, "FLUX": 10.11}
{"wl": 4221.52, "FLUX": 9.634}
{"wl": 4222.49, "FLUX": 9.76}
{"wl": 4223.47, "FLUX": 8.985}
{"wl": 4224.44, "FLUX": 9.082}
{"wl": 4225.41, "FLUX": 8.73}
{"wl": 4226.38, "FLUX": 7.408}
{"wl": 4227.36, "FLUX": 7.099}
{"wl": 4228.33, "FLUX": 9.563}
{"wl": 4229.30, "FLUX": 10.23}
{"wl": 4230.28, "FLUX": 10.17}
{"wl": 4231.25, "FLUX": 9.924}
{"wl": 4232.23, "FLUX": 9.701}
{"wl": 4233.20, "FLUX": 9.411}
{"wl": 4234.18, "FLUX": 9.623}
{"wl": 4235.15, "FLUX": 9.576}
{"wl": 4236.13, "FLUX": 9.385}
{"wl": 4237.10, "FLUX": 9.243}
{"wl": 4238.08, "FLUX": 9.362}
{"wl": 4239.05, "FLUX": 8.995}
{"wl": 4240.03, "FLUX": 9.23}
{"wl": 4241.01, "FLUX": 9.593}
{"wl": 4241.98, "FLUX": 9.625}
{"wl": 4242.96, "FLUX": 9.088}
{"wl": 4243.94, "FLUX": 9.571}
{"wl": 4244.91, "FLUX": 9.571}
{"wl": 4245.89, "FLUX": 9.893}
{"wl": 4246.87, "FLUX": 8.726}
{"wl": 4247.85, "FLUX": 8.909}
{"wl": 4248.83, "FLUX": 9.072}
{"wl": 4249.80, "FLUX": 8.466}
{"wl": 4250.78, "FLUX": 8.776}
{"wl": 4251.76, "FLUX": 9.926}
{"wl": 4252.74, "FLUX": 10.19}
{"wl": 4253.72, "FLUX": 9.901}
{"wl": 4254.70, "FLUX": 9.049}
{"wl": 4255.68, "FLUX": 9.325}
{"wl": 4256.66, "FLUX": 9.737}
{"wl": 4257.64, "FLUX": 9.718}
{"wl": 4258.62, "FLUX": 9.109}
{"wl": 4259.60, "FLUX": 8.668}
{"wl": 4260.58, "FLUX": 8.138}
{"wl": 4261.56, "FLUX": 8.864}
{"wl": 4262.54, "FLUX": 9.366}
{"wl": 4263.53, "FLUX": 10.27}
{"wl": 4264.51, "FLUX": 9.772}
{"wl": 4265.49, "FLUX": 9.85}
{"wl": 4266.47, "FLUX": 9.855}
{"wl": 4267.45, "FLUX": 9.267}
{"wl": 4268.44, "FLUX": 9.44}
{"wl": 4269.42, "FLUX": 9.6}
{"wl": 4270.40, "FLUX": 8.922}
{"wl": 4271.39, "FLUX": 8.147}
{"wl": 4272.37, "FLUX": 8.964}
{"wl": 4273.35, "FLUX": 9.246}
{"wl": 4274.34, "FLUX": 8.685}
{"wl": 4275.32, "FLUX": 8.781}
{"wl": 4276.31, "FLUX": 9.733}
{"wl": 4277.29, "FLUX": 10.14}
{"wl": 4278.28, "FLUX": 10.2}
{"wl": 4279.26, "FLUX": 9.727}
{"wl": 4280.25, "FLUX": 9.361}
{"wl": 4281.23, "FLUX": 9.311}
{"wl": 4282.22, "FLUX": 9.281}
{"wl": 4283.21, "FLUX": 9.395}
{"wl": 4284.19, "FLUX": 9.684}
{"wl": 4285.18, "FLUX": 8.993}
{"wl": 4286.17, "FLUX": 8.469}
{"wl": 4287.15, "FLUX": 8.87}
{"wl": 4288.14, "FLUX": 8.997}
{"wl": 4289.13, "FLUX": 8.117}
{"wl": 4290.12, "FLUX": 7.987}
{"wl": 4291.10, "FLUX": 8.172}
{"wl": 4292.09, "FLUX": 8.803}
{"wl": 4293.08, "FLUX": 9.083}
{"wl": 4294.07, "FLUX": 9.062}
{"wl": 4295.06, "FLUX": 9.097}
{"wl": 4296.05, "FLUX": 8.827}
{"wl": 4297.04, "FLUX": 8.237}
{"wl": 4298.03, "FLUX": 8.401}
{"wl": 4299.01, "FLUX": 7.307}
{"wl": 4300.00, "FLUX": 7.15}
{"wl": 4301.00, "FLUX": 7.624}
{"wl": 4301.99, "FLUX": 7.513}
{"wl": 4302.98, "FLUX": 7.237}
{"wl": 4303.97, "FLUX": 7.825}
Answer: 1.41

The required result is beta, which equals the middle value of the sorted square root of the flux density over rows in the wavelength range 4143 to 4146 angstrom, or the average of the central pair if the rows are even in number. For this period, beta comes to 3.07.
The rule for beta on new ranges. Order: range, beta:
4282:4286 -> 3.06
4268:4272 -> 3.03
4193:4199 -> 3.10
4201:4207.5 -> 3.04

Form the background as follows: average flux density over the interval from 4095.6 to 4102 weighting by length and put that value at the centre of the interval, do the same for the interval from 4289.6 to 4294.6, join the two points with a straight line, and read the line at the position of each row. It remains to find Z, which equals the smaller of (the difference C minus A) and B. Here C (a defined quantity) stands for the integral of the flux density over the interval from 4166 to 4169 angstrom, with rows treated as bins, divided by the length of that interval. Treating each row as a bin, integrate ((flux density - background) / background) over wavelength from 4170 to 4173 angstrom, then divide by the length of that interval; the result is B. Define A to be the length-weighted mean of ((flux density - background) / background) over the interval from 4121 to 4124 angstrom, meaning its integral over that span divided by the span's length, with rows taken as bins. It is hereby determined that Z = 0.15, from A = 0.20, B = 0.15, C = 10.1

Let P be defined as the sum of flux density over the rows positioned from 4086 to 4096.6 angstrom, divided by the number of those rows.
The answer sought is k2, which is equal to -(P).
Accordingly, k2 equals -9.9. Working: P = 9.9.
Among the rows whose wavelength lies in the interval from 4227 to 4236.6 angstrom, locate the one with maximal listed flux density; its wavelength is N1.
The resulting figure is 4229.30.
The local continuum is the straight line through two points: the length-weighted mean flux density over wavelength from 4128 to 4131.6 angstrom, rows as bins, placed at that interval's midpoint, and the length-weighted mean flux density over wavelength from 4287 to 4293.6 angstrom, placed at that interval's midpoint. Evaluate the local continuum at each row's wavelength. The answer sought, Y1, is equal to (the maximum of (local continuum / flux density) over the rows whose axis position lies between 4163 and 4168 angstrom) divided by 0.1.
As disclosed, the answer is 10.1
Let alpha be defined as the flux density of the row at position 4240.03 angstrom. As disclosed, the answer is 9.23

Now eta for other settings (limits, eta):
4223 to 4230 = 3.13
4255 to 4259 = 0.63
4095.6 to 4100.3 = 1.86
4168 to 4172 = 1.07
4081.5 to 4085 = 1.61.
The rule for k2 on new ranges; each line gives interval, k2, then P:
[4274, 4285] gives -9.5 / 9.5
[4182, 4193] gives -9.4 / 9.4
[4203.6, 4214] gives -9.7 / 9.7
